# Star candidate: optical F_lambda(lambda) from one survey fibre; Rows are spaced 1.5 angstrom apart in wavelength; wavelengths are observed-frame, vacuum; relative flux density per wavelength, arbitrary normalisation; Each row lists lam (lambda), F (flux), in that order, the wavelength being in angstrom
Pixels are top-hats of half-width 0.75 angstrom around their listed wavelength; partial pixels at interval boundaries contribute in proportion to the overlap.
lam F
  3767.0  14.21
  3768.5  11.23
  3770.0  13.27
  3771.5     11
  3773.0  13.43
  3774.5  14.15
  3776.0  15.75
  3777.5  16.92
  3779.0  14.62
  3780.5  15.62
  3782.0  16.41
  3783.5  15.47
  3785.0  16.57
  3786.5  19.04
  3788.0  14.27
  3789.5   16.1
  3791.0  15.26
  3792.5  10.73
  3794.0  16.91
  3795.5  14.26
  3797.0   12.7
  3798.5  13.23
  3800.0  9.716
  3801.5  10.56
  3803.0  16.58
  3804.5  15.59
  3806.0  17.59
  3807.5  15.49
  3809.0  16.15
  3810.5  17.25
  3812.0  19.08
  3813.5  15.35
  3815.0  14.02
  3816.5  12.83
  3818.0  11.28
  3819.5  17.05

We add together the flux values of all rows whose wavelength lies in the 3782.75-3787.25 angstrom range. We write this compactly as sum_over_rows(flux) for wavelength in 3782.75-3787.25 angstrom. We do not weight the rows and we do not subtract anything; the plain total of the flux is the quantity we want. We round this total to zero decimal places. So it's 51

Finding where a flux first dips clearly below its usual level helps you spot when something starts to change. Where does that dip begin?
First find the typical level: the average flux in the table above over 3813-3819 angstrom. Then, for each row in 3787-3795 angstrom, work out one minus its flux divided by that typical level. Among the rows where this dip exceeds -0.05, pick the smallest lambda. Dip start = 3792.5 angstrom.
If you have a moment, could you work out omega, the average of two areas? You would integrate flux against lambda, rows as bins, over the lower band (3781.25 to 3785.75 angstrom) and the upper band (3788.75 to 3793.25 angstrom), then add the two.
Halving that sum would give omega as 67.9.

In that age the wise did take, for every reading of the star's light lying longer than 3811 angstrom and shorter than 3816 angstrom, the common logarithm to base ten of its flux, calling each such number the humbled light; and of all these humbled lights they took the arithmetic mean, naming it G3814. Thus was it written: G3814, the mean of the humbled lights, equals 1.20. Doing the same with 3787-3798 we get 1.15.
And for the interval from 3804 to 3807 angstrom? 1.22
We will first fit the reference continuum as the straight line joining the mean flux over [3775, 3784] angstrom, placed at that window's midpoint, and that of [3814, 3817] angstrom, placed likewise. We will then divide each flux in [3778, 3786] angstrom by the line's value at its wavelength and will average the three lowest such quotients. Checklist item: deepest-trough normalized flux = 0.97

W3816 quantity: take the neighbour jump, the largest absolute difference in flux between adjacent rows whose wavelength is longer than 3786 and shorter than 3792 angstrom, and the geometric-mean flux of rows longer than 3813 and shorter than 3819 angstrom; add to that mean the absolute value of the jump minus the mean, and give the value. 22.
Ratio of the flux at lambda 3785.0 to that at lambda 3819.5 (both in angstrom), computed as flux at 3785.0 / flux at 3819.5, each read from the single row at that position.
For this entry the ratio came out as 0.97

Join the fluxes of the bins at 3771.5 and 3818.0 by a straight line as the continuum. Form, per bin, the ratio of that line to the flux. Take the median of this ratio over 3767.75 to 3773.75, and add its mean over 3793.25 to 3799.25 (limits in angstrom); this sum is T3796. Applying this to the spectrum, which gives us 1.69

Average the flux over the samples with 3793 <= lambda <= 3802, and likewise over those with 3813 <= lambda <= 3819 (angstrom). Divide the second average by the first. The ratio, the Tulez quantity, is 1.04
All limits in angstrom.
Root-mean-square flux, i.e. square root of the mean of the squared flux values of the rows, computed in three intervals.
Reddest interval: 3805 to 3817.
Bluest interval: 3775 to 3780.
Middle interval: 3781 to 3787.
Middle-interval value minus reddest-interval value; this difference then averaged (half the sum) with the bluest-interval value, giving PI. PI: 8.3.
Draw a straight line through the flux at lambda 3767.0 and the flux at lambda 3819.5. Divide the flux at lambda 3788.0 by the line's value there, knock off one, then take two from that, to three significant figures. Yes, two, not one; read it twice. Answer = -2.07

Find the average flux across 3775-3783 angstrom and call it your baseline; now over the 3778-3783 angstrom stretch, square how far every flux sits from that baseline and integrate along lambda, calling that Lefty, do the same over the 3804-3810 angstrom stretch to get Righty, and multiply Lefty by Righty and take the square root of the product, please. 4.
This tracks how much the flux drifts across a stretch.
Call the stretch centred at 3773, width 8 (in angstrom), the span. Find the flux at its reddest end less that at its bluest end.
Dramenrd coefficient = 2.5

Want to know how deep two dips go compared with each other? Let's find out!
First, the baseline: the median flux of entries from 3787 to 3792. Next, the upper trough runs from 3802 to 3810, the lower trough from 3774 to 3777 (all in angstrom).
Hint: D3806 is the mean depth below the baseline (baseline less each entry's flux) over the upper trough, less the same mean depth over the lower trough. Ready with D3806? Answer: -1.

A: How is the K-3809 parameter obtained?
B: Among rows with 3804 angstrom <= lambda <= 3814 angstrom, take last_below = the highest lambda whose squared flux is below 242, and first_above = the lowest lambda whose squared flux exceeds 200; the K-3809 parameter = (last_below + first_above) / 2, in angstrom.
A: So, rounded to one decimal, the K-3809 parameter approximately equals 3809.0 angstrom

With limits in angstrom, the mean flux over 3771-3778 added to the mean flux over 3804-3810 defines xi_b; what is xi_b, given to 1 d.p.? 30.5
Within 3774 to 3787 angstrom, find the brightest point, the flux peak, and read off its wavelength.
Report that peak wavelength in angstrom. 3786.5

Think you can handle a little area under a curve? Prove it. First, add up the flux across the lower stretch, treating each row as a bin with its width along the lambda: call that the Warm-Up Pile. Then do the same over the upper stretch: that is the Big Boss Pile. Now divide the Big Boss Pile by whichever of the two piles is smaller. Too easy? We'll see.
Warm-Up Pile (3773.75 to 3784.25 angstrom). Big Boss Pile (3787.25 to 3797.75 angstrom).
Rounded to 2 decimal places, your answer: 1.00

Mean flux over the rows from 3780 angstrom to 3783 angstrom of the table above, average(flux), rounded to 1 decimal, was 16.0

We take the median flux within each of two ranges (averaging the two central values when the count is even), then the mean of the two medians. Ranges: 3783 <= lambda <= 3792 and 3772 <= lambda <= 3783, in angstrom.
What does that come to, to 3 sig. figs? 15.7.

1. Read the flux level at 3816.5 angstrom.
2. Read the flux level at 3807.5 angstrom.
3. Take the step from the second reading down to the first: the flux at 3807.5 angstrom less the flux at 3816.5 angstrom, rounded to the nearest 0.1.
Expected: 2.7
